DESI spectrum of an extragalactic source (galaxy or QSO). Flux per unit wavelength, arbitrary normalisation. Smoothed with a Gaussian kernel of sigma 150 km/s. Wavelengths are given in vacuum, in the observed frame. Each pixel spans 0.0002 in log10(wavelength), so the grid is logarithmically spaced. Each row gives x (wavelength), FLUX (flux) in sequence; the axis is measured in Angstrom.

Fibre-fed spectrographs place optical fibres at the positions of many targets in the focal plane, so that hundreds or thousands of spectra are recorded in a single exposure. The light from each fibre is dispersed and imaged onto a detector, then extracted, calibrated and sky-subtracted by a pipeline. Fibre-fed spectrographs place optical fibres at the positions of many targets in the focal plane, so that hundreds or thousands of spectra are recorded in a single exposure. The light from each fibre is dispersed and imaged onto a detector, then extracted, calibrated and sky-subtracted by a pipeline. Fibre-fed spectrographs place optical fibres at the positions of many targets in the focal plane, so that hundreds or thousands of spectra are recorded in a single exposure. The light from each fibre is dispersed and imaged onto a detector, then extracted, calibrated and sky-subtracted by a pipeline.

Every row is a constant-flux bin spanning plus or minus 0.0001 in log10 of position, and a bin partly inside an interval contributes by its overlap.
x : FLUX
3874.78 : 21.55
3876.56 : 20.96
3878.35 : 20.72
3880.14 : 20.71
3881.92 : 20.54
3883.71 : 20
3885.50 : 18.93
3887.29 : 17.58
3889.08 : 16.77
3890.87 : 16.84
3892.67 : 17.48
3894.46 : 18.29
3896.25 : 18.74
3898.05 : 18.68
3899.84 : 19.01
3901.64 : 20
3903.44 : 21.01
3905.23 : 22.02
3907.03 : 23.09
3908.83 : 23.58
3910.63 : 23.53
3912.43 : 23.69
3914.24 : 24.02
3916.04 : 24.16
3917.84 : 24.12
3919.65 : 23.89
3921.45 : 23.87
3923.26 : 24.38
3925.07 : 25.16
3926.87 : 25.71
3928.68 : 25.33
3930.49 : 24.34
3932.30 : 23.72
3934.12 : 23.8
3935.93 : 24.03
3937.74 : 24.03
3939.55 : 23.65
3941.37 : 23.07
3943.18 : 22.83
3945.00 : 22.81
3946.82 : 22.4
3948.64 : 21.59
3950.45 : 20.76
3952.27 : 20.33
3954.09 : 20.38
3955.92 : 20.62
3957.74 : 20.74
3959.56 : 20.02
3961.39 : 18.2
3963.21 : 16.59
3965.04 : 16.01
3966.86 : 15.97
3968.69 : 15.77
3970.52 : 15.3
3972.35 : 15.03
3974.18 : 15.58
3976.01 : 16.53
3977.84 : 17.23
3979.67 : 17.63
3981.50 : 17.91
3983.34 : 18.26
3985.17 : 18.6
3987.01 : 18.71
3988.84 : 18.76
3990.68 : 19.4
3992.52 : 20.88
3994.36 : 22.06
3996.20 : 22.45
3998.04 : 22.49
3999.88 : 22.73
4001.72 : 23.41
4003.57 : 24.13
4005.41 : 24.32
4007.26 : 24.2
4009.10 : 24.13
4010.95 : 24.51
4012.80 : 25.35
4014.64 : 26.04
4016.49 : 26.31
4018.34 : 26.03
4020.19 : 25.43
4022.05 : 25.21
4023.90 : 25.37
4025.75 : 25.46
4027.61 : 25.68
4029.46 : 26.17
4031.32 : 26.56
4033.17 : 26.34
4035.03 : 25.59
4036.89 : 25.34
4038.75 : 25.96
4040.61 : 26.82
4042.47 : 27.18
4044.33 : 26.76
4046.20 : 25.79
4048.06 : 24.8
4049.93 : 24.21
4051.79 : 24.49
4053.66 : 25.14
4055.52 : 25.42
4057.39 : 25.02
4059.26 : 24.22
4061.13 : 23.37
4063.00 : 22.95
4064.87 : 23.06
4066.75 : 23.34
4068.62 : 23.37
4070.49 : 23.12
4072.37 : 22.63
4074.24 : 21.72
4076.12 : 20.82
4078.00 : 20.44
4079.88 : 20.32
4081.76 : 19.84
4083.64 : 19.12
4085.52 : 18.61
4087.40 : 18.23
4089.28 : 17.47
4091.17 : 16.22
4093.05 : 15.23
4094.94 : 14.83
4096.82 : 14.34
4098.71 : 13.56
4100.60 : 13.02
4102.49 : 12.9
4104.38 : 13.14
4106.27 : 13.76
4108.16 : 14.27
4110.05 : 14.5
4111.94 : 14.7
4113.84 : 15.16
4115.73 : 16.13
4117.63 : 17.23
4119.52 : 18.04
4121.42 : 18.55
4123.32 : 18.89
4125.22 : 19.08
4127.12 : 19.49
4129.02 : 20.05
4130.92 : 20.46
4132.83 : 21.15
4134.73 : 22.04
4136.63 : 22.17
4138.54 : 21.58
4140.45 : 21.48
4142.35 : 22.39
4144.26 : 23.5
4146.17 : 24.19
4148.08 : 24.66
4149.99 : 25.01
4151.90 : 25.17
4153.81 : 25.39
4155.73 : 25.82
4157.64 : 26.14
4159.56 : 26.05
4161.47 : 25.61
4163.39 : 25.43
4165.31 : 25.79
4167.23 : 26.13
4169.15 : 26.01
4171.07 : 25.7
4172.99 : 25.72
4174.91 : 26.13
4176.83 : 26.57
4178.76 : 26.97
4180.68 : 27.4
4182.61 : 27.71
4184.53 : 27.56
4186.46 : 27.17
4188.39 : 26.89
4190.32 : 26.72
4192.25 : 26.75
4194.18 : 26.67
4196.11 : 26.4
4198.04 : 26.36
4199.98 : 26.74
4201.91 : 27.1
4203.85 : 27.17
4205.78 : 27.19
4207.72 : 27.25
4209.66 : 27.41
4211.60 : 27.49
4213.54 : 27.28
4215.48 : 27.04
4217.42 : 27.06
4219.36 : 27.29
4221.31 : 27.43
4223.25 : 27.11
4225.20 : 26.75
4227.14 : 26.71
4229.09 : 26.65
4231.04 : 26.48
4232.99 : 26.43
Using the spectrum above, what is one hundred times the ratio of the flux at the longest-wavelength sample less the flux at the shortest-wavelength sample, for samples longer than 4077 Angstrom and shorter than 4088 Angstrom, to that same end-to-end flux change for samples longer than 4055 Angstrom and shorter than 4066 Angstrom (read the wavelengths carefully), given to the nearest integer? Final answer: 94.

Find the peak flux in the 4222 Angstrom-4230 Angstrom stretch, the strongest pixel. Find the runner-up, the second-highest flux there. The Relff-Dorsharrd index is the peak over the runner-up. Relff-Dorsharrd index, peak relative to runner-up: 1.01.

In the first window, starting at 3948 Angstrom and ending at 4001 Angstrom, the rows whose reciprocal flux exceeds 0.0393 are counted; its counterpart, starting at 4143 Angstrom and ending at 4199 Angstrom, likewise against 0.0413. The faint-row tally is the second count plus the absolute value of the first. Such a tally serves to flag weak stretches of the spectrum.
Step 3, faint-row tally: 31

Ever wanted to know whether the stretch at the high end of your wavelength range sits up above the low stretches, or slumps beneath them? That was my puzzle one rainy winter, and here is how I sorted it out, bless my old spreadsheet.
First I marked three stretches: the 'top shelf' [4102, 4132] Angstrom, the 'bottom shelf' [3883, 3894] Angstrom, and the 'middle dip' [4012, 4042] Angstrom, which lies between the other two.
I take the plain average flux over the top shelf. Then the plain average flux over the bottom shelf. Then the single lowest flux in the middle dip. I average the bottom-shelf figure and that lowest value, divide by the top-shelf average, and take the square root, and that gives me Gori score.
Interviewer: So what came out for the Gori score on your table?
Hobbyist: 1.14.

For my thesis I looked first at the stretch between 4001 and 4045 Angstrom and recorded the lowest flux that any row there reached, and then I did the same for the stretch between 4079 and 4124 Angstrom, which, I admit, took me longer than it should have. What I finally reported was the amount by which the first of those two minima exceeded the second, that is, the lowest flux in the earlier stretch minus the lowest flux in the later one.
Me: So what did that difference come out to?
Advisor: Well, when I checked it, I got 11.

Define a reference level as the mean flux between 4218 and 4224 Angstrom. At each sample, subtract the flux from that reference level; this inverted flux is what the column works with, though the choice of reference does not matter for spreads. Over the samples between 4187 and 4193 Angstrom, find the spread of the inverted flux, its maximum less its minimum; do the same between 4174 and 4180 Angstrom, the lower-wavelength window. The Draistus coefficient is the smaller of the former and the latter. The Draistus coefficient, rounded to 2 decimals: 0.17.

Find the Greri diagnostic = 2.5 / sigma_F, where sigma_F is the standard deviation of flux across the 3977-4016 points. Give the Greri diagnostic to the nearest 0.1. 0.9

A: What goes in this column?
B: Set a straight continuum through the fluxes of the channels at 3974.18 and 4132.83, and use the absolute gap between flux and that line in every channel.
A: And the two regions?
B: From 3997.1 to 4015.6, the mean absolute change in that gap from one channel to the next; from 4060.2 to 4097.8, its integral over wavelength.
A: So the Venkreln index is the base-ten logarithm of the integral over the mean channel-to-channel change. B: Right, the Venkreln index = 2.5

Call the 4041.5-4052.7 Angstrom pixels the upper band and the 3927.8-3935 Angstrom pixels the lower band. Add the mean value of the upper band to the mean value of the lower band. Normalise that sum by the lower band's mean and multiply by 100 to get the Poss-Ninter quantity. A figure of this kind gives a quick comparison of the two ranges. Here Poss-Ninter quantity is 205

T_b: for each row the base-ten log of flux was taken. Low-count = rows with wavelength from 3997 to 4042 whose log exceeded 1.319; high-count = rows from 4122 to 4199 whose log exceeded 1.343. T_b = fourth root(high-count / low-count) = 1.07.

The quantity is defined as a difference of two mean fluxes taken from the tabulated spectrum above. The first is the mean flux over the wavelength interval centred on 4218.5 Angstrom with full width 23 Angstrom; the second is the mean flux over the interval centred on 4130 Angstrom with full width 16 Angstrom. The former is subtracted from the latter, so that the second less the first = -7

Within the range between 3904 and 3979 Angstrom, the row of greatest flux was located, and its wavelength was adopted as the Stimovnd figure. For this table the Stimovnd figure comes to 3926.87 Angstrom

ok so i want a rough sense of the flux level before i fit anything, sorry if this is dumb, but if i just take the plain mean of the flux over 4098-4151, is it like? 19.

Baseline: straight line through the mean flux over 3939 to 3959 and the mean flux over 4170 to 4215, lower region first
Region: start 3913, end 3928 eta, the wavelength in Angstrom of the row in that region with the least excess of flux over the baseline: 3921.45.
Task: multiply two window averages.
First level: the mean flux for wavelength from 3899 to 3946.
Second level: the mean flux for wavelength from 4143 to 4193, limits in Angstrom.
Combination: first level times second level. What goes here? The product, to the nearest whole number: 609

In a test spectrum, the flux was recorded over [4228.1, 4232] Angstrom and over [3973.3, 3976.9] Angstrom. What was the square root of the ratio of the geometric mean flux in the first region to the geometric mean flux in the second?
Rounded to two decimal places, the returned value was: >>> 1.29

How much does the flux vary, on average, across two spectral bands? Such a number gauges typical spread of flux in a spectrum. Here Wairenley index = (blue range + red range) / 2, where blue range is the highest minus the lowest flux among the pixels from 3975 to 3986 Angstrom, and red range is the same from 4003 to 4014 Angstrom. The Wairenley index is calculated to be 1.6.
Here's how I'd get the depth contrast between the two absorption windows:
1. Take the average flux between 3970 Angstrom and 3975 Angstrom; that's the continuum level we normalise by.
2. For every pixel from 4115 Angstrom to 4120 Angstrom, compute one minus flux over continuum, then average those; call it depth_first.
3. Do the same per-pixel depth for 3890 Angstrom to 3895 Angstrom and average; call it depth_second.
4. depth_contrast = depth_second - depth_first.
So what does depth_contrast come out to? -0.026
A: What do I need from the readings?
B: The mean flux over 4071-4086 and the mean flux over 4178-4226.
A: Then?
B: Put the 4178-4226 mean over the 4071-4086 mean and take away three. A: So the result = -1.68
